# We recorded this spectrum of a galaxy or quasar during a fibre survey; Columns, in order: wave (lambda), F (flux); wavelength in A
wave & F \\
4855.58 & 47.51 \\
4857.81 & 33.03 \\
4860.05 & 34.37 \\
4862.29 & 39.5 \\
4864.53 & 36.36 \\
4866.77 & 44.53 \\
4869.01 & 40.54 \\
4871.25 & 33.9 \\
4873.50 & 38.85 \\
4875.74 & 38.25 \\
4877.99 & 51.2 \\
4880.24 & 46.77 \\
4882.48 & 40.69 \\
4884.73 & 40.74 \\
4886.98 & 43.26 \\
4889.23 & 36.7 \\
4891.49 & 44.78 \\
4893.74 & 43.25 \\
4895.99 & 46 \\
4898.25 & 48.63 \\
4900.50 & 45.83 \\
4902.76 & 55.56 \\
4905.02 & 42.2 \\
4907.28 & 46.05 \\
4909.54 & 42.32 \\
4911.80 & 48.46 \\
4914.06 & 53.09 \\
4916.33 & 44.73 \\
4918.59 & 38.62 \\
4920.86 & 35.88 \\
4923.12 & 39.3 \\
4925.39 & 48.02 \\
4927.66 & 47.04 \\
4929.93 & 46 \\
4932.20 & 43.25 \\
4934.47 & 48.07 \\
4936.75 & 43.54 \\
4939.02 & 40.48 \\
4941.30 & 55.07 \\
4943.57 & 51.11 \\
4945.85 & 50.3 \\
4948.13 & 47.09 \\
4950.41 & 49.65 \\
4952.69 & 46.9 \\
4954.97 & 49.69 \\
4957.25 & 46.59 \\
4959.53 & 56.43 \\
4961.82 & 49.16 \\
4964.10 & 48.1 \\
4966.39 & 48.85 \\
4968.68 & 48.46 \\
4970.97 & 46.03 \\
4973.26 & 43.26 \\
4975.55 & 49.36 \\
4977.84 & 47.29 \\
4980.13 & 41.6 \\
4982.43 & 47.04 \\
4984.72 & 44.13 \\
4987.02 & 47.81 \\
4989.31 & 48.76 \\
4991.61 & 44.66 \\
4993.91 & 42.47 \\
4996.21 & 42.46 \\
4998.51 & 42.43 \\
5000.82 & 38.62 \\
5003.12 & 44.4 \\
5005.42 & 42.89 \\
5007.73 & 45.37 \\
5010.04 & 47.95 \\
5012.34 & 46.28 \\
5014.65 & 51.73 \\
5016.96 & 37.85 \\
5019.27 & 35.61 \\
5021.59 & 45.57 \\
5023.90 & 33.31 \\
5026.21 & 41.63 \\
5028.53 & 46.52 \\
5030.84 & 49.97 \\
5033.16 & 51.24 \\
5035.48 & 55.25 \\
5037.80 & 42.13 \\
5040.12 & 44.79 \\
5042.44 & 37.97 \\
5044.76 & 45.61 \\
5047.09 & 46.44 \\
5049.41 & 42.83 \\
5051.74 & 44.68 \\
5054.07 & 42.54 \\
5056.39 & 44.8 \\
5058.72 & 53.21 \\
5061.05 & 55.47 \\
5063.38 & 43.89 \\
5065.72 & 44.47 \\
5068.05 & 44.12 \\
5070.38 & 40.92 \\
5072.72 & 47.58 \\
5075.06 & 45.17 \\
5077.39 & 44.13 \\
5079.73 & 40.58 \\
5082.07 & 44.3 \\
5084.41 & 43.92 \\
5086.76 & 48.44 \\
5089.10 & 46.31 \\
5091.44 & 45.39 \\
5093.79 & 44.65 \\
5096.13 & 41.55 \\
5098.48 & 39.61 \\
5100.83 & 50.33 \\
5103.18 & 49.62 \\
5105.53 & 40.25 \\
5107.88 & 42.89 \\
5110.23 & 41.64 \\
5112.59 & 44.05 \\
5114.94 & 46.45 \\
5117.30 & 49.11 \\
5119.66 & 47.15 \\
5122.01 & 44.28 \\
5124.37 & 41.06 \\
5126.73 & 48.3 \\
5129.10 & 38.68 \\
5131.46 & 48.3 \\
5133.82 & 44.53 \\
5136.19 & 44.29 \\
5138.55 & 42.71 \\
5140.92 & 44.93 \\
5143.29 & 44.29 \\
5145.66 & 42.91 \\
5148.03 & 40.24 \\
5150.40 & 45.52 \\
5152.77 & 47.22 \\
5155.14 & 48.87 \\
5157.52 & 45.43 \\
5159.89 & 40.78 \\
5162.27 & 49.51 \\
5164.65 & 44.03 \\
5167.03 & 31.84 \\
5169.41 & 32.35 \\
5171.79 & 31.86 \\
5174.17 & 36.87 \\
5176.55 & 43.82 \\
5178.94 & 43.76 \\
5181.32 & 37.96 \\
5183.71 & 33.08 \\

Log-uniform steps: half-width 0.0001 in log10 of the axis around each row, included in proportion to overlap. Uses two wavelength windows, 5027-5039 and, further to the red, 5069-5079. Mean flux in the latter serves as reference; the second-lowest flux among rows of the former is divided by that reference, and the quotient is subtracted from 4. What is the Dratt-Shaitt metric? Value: 2.95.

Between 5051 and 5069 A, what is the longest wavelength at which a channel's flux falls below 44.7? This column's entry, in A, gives 5068.05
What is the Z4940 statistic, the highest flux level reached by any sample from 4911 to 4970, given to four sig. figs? 56.43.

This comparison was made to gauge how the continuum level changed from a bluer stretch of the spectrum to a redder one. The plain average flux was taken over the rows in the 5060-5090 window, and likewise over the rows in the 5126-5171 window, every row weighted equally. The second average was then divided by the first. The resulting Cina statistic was 0.96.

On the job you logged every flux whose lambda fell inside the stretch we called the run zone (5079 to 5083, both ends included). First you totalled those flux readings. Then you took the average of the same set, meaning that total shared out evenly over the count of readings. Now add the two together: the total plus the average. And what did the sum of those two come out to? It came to 127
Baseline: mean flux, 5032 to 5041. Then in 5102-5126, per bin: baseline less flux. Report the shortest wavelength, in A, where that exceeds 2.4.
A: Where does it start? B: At 5105.53 A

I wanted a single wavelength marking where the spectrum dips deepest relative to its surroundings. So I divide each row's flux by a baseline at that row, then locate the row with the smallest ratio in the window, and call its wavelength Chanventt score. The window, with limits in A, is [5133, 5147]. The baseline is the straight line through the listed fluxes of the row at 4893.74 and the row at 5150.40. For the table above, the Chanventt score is 5138.55 A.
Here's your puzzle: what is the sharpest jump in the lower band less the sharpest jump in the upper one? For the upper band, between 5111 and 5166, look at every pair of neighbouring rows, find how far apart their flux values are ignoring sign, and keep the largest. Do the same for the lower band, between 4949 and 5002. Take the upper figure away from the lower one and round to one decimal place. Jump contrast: 0.2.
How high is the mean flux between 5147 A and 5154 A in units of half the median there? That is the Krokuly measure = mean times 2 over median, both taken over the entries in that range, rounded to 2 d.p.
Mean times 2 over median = 1.95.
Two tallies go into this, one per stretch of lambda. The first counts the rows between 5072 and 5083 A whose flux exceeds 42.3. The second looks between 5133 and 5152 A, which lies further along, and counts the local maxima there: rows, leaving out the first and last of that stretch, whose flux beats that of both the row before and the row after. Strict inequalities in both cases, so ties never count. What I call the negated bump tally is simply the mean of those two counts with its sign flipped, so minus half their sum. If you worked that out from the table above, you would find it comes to -2.5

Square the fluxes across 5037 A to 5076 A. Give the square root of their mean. 45.3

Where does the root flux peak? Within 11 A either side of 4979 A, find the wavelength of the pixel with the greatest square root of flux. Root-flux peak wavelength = 4975.55 A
